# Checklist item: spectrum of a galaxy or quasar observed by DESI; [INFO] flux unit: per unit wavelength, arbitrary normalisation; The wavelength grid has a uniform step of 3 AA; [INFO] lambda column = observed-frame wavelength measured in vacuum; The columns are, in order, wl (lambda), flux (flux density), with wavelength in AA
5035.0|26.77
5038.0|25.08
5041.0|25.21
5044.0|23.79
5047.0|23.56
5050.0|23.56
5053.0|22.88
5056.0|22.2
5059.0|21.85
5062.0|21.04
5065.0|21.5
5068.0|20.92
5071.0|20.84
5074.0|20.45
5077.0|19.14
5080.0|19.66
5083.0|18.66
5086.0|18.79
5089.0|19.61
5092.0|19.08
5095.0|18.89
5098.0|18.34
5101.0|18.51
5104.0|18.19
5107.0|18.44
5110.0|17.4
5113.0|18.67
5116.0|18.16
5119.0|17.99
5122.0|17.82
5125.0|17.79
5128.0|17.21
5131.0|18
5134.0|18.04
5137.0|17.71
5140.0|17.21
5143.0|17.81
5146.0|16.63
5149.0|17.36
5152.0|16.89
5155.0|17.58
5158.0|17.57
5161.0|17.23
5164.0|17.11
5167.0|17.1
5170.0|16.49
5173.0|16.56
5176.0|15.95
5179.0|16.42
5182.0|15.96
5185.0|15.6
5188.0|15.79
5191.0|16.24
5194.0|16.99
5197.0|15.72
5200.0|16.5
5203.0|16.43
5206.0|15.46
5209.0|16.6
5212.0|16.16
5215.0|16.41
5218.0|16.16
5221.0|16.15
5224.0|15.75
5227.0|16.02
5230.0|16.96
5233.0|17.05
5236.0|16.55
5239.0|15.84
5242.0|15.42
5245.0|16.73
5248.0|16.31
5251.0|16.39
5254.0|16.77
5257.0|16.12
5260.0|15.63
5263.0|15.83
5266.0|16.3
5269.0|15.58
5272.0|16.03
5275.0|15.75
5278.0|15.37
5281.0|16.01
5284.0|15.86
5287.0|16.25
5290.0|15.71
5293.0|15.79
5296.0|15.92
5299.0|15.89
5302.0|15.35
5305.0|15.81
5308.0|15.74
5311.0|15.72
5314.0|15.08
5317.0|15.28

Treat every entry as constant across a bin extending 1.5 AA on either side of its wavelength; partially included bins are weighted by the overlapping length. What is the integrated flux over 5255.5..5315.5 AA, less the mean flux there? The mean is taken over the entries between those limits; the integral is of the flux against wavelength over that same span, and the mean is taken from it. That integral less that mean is 931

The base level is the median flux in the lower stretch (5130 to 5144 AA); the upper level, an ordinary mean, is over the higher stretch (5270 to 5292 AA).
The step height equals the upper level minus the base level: -2.0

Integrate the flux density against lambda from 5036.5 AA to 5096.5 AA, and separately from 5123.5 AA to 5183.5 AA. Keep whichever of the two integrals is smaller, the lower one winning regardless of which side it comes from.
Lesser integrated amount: 1028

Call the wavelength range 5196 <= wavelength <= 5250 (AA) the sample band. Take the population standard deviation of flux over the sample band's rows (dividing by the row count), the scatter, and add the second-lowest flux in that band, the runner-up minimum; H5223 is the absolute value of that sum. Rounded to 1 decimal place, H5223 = 15.9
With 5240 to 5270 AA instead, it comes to 16.0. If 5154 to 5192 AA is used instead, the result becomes 16.4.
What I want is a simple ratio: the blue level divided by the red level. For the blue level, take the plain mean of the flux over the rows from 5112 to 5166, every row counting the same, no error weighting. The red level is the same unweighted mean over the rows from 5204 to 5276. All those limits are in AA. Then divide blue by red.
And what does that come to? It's 1.09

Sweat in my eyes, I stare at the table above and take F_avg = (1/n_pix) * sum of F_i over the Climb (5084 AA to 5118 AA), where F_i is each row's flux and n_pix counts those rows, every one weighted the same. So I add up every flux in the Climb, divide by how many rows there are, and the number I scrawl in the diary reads 18.55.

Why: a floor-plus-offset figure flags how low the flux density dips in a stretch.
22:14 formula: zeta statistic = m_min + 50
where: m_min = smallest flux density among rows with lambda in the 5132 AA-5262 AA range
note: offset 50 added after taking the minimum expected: 65.4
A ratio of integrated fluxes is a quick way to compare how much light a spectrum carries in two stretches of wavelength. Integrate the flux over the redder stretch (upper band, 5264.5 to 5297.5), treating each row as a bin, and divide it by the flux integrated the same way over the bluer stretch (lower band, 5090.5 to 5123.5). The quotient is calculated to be 0.87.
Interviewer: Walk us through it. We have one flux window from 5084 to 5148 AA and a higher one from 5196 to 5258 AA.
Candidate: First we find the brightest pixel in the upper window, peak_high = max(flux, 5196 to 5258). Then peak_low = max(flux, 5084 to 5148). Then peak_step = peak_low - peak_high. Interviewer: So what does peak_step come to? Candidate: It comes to 2.6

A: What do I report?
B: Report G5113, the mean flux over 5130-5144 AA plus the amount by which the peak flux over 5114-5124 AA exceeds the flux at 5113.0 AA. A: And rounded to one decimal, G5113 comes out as 17.2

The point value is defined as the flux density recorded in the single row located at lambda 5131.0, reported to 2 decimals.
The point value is 18.00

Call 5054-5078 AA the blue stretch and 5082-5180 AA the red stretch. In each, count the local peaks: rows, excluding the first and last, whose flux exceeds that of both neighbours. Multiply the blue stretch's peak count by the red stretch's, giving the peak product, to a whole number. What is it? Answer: 9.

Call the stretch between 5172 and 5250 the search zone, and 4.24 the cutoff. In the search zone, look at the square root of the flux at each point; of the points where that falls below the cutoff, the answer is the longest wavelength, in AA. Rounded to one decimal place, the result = 5248.0 AA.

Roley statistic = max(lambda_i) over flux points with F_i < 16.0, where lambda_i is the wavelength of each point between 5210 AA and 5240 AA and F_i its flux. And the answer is 5239.0 AA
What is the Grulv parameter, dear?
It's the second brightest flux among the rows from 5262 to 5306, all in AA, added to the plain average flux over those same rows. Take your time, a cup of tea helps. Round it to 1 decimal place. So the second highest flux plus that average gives 32.1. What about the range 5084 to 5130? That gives 37.4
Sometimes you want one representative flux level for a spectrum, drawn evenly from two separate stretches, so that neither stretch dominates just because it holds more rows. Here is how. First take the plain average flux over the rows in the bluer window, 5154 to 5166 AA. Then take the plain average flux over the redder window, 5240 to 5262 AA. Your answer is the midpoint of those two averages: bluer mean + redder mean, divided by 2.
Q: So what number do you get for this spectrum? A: 16.8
